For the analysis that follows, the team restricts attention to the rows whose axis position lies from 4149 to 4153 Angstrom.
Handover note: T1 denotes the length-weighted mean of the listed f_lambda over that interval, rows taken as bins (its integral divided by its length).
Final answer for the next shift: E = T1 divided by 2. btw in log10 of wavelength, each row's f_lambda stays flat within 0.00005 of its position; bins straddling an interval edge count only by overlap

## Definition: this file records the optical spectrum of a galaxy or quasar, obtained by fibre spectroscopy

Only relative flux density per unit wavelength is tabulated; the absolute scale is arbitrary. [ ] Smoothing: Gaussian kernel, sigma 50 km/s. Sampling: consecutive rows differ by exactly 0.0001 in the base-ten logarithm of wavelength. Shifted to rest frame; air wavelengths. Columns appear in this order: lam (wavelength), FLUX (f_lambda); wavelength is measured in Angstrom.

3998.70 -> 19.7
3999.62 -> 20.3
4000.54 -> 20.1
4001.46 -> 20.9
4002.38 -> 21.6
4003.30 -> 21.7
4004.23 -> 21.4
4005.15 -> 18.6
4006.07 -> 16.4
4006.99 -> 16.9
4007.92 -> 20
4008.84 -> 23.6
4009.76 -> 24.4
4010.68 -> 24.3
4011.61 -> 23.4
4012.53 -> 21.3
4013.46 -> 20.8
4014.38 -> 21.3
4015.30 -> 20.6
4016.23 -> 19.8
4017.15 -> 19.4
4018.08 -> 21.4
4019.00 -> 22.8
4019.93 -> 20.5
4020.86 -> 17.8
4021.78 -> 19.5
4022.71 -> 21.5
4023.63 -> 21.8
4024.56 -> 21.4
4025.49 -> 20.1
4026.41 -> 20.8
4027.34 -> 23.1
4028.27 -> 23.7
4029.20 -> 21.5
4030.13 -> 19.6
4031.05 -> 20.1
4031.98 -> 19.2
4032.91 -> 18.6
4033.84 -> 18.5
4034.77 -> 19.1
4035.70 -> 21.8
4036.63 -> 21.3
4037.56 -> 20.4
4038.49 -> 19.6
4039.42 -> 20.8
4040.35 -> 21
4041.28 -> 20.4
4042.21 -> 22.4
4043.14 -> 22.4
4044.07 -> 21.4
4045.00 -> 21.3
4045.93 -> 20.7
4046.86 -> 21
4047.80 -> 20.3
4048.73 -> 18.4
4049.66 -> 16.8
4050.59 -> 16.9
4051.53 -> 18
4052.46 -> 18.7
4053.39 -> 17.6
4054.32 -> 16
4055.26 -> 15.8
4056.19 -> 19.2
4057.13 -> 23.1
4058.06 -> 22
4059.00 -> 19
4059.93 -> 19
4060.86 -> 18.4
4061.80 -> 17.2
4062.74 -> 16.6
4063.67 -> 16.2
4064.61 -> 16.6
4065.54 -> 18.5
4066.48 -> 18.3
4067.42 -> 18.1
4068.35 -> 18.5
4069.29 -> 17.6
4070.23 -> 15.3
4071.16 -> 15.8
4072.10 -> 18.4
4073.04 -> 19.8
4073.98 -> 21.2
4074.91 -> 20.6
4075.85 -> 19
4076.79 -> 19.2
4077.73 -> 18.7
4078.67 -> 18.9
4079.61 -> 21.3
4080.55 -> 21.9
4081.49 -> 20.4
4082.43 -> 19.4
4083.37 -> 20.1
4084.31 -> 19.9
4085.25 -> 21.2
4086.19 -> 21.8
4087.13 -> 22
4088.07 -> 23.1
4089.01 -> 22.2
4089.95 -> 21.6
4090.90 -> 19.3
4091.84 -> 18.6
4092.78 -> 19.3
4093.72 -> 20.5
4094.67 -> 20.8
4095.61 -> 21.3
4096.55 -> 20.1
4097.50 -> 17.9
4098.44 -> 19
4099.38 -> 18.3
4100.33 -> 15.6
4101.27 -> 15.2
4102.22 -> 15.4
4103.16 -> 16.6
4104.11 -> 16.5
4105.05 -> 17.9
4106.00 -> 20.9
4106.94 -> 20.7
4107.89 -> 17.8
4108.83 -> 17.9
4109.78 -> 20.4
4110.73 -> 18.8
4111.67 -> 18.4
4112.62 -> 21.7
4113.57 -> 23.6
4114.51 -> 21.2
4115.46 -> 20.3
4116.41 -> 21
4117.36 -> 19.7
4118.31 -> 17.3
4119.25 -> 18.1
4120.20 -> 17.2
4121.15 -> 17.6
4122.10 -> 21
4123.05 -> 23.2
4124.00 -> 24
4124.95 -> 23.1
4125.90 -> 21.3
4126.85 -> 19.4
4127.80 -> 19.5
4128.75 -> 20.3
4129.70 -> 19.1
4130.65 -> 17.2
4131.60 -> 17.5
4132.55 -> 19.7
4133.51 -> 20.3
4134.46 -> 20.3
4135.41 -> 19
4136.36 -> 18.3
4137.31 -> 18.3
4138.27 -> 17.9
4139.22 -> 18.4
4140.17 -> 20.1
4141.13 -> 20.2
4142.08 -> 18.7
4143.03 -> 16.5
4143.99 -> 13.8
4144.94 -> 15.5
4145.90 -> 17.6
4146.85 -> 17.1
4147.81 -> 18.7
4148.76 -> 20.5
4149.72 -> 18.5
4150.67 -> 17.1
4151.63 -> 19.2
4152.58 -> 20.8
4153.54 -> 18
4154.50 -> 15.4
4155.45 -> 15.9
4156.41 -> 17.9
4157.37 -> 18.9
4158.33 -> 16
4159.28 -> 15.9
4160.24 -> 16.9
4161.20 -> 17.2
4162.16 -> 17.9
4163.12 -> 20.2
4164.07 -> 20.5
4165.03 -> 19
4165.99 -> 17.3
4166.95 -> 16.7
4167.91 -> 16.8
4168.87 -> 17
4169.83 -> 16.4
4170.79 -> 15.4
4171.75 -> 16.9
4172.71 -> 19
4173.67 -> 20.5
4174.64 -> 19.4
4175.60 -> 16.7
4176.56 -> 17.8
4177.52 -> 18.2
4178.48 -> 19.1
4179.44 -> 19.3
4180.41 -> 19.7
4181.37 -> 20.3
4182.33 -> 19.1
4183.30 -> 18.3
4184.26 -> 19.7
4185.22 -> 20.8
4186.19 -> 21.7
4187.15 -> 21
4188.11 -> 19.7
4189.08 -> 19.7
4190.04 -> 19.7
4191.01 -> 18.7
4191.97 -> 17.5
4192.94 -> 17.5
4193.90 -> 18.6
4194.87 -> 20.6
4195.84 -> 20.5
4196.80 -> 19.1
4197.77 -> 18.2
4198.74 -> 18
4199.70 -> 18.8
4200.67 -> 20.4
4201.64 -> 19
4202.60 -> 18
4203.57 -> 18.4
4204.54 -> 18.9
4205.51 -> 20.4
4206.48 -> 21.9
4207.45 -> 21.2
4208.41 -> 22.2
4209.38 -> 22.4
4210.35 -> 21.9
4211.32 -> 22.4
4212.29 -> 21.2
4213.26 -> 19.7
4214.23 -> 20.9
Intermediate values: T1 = 19.0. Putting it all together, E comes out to 9.5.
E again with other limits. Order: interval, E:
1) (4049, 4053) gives 8.8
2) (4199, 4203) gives 9.5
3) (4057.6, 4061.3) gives 9.8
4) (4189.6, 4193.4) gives 9.2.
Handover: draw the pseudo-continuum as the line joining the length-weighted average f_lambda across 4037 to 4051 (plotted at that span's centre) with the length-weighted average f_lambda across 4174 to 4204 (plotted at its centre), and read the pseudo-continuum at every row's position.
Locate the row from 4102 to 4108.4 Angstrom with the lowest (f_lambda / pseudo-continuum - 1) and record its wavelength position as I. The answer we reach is 4102.22 Angstrom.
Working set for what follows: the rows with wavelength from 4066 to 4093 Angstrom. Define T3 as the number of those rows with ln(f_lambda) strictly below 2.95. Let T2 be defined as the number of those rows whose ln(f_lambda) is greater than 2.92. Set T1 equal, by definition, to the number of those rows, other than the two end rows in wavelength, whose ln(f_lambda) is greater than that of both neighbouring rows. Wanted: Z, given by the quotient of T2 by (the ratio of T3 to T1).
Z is 12.0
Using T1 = 6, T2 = 22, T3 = 11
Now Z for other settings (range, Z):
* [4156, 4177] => 1.6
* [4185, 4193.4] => 2.3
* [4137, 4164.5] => 2.3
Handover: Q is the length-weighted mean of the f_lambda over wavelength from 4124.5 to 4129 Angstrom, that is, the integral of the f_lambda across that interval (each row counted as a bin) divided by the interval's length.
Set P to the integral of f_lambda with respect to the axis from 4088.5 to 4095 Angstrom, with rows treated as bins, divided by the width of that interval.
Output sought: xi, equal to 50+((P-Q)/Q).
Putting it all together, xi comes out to 49.98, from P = 20.3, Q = 20.7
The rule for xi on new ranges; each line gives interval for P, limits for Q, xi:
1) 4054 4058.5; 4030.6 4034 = 50.01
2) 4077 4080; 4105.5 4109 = 50.00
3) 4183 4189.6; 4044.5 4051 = 50.04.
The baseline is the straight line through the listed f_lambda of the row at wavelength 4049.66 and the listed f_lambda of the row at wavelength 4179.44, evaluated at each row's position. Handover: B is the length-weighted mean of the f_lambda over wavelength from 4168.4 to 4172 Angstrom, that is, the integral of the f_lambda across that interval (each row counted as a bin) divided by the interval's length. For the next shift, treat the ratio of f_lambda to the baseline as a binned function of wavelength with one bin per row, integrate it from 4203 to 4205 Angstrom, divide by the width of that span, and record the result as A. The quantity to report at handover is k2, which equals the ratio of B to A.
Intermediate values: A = 0.940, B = 16.4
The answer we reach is 17.4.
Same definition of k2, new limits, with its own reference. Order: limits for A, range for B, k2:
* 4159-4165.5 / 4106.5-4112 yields 19.7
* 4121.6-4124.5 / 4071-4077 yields 15.5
